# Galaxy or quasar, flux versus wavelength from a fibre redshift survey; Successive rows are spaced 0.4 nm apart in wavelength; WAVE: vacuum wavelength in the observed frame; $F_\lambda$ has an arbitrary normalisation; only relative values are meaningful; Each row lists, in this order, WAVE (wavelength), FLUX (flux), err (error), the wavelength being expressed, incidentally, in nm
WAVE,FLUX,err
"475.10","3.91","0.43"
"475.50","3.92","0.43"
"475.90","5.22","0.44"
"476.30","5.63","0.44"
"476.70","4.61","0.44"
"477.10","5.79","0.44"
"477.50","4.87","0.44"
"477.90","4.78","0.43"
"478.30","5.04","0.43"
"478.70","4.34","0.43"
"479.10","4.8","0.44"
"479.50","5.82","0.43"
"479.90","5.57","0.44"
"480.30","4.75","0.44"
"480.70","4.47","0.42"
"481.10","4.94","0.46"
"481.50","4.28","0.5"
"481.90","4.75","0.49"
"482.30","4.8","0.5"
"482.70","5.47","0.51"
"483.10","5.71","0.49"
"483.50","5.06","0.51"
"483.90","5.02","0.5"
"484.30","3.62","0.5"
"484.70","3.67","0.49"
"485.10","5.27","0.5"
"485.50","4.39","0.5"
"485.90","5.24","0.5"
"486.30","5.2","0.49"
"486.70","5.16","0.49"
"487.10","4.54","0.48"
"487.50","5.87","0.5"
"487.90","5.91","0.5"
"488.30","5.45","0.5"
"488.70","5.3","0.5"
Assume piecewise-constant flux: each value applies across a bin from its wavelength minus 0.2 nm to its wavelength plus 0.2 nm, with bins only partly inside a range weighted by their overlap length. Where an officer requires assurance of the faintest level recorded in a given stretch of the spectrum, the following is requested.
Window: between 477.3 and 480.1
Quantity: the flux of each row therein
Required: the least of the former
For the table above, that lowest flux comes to 4.34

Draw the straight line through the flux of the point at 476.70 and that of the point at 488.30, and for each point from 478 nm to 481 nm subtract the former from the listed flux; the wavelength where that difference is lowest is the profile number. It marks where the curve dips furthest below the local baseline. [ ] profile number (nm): 480.70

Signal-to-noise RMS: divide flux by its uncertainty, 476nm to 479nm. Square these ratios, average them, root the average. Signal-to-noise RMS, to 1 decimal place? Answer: 11.5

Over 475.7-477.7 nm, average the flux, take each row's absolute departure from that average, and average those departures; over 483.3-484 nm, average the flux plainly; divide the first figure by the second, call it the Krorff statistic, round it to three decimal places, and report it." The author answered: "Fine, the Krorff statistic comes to 0.077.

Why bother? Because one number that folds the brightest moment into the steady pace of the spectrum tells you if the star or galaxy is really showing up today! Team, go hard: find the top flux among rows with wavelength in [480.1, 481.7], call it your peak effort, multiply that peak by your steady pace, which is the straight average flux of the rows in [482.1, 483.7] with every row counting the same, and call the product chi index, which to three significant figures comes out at 26.0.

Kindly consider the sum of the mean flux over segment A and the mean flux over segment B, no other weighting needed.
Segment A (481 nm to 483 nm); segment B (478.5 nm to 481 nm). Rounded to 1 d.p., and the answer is 9.8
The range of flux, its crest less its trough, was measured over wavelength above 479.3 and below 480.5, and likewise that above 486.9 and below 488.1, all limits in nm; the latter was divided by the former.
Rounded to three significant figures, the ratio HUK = 1.28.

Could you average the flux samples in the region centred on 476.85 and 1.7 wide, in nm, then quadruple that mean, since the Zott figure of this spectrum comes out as 20.9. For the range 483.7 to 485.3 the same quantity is 17.6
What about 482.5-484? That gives 21.3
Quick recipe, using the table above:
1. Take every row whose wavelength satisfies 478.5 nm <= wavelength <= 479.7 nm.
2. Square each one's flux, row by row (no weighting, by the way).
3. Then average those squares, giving 25.2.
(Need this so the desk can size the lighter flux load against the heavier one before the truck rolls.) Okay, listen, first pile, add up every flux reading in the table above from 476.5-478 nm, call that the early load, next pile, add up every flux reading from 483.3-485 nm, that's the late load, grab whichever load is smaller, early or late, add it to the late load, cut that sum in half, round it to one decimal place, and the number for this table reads 17.4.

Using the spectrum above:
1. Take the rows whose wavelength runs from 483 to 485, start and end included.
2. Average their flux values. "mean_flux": 4.6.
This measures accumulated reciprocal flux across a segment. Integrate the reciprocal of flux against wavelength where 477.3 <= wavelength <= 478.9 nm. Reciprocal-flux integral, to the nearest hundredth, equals 0.34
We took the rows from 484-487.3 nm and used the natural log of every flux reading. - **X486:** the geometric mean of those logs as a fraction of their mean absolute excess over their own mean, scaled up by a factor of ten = 118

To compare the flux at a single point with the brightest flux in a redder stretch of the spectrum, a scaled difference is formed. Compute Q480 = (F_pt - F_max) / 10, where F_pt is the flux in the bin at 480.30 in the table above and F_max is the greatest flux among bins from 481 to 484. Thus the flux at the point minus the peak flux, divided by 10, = -0.10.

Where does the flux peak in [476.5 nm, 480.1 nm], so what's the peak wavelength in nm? 479.50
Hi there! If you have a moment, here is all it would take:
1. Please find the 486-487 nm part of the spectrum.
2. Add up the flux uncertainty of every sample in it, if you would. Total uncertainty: 1.0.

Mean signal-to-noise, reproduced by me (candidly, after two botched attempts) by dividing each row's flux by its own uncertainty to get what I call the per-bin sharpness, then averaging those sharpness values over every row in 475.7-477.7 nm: 11.9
